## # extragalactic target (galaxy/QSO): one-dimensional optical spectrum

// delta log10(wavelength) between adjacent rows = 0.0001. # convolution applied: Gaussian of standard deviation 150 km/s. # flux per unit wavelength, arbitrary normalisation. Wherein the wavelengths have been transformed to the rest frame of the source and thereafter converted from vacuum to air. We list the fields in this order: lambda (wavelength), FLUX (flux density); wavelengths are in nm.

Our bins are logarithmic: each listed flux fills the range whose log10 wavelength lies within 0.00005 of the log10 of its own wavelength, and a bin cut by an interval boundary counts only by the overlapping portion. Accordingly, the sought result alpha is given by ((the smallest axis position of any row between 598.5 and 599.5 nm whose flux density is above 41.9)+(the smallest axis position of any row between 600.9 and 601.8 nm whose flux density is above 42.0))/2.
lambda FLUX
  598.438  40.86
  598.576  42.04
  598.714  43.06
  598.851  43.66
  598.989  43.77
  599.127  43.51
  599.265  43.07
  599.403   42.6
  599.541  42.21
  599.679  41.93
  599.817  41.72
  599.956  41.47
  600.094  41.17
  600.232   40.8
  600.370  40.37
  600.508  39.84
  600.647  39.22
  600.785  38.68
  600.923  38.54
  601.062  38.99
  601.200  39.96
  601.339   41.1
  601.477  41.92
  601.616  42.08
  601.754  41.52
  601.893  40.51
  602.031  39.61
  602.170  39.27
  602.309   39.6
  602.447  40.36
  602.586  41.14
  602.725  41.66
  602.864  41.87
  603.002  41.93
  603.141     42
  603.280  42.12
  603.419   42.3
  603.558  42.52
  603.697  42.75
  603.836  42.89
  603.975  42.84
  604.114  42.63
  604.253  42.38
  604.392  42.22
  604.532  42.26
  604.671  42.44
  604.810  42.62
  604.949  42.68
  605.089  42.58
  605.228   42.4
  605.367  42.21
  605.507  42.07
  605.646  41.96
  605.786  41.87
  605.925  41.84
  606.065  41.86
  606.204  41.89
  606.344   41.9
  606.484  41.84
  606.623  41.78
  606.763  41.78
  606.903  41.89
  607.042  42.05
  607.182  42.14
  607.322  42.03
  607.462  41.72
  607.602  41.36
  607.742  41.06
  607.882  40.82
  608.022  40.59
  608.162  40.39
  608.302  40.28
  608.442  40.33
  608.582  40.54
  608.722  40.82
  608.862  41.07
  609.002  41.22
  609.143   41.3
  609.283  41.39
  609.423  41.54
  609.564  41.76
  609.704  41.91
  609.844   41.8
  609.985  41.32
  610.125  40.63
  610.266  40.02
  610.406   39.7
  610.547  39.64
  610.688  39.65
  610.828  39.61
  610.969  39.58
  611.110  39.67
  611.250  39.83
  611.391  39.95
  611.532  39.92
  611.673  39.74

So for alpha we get 600.10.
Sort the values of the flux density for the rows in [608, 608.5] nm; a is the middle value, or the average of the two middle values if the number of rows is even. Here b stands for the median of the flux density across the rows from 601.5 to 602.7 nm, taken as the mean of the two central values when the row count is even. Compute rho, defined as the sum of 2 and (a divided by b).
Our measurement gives 3.00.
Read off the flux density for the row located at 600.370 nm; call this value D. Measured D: 40.37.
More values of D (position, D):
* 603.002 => 41.93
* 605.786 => 41.87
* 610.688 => 39.65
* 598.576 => 42.04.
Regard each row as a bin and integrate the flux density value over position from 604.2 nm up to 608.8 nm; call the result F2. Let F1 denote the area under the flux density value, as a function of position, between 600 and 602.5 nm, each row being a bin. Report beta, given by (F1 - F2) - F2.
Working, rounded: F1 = 101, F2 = 192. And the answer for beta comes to -283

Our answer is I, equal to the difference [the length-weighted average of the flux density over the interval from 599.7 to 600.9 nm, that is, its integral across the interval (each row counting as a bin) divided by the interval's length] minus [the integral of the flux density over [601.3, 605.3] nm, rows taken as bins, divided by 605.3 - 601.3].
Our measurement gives -1.42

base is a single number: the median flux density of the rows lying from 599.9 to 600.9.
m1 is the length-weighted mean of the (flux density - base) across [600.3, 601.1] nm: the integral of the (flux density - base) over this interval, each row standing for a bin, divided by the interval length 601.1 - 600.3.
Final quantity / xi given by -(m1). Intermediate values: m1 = -1.1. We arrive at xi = 1.1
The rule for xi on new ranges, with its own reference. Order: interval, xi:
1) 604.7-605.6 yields -2.0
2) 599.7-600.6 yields -0.5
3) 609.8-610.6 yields -0.1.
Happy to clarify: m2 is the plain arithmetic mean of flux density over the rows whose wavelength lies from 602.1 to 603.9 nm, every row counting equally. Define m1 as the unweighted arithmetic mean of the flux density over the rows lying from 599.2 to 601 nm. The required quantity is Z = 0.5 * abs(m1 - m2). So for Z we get 0.34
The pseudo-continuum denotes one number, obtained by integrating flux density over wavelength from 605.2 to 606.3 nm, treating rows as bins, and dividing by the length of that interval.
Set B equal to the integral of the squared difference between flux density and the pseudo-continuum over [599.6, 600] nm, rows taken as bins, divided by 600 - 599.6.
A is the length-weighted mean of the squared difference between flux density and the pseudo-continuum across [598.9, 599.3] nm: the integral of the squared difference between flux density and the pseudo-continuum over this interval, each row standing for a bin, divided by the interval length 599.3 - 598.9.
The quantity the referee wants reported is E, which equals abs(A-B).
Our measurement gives 2.2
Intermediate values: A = 2.3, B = 0.1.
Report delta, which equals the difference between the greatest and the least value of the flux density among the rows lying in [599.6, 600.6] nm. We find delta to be 2.1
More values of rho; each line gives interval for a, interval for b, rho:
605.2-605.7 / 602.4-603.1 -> 3.01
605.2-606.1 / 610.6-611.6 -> 3.06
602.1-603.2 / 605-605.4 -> 2.98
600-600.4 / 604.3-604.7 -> 2.97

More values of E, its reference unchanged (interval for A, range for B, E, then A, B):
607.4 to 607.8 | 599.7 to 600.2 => 0.1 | 0.4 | 0.4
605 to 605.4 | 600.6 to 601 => 10.1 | 0.2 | 10.3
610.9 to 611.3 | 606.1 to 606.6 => 5.3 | 5.3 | 0.0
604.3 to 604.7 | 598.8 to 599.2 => 2.6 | 0.1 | 2.7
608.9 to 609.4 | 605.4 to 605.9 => 0.5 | 0.5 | 0.0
